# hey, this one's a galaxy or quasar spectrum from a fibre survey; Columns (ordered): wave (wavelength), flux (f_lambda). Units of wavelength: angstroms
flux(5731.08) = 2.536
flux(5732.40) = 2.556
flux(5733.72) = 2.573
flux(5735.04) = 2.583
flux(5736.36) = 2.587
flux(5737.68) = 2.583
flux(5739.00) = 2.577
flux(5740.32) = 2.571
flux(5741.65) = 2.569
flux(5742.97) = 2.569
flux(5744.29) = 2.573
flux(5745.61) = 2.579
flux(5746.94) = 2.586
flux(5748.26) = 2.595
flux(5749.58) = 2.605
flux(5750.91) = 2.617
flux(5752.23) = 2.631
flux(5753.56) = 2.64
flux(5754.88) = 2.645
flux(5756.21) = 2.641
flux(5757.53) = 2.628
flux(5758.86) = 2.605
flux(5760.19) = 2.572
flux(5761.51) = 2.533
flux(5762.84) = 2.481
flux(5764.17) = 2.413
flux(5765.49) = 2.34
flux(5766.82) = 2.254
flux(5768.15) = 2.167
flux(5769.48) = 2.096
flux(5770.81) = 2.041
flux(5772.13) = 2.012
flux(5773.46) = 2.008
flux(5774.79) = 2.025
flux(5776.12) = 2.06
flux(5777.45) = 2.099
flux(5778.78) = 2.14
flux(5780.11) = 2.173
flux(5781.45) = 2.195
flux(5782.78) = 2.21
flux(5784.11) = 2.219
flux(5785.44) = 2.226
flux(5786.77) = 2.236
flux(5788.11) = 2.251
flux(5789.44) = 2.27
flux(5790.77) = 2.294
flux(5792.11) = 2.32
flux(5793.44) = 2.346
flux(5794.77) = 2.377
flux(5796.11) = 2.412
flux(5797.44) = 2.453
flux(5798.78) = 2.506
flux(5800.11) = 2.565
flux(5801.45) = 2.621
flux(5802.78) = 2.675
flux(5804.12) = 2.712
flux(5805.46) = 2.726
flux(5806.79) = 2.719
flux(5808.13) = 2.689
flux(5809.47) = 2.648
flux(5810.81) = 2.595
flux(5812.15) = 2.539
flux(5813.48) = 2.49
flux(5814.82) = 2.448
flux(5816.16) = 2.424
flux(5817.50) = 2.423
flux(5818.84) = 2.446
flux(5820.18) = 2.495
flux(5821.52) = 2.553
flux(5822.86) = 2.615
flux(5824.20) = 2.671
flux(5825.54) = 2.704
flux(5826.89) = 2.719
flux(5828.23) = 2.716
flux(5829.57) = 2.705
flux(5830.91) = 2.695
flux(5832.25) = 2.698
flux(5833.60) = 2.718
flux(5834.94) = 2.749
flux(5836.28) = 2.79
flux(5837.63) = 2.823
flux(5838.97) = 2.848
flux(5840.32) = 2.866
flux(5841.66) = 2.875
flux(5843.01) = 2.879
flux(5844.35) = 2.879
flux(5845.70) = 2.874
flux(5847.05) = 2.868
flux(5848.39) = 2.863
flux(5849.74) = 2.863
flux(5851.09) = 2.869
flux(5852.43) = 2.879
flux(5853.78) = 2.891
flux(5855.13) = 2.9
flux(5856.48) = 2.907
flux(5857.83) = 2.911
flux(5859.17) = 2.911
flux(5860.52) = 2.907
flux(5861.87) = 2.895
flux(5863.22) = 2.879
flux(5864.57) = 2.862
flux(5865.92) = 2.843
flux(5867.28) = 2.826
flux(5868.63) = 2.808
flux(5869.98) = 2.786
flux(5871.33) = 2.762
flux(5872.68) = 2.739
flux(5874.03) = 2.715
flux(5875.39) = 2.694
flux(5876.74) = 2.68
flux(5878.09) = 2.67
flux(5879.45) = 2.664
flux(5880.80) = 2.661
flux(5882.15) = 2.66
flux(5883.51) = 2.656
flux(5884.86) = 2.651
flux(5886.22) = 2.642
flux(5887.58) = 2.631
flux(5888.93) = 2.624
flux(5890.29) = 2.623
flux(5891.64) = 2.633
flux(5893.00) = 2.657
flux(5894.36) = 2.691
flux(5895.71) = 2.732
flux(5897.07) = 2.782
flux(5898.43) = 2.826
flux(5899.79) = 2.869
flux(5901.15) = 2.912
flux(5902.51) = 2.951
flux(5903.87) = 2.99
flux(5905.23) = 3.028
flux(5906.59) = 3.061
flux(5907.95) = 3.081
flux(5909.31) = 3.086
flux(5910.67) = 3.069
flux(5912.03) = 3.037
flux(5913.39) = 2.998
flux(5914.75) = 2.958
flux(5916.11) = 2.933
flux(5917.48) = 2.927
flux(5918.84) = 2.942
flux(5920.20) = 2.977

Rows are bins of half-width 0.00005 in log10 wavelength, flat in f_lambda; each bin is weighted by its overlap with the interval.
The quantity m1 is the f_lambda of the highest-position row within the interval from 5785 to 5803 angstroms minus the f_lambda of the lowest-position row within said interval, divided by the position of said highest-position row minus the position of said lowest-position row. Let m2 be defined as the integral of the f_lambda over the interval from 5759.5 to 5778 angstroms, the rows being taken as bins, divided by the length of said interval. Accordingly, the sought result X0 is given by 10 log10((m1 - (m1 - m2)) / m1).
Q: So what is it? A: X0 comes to 19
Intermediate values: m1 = 0.026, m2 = 2.22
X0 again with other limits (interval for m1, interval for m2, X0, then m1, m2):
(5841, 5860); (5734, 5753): 31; 0.002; 2.59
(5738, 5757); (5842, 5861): 29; 0.004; 2.89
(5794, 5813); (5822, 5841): 25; 0.009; 2.74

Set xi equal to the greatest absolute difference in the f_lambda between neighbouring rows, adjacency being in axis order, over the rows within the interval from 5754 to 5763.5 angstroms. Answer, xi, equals 0.052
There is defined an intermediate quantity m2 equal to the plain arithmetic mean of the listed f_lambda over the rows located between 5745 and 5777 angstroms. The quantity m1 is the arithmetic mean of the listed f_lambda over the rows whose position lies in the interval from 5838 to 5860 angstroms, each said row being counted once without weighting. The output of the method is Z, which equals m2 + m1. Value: 5.29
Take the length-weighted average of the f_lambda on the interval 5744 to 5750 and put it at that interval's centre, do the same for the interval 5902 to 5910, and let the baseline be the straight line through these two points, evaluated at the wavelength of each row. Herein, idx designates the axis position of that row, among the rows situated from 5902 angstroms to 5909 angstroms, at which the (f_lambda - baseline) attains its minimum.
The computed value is 5902.51 angstroms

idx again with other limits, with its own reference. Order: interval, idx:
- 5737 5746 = 5742.97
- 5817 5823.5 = 5817.50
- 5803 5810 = 5809.47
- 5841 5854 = 5849.74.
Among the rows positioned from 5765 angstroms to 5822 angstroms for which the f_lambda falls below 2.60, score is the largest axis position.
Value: 5821.52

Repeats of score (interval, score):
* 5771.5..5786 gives 5785.44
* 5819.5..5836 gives 5821.52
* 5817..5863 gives 5821.52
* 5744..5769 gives 5768.15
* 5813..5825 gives 5821.52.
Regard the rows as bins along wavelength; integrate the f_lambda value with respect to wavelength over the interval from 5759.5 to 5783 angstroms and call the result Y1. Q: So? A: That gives 52.0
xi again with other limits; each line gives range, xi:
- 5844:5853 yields 0.010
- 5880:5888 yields 0.011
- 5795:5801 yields 0.059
